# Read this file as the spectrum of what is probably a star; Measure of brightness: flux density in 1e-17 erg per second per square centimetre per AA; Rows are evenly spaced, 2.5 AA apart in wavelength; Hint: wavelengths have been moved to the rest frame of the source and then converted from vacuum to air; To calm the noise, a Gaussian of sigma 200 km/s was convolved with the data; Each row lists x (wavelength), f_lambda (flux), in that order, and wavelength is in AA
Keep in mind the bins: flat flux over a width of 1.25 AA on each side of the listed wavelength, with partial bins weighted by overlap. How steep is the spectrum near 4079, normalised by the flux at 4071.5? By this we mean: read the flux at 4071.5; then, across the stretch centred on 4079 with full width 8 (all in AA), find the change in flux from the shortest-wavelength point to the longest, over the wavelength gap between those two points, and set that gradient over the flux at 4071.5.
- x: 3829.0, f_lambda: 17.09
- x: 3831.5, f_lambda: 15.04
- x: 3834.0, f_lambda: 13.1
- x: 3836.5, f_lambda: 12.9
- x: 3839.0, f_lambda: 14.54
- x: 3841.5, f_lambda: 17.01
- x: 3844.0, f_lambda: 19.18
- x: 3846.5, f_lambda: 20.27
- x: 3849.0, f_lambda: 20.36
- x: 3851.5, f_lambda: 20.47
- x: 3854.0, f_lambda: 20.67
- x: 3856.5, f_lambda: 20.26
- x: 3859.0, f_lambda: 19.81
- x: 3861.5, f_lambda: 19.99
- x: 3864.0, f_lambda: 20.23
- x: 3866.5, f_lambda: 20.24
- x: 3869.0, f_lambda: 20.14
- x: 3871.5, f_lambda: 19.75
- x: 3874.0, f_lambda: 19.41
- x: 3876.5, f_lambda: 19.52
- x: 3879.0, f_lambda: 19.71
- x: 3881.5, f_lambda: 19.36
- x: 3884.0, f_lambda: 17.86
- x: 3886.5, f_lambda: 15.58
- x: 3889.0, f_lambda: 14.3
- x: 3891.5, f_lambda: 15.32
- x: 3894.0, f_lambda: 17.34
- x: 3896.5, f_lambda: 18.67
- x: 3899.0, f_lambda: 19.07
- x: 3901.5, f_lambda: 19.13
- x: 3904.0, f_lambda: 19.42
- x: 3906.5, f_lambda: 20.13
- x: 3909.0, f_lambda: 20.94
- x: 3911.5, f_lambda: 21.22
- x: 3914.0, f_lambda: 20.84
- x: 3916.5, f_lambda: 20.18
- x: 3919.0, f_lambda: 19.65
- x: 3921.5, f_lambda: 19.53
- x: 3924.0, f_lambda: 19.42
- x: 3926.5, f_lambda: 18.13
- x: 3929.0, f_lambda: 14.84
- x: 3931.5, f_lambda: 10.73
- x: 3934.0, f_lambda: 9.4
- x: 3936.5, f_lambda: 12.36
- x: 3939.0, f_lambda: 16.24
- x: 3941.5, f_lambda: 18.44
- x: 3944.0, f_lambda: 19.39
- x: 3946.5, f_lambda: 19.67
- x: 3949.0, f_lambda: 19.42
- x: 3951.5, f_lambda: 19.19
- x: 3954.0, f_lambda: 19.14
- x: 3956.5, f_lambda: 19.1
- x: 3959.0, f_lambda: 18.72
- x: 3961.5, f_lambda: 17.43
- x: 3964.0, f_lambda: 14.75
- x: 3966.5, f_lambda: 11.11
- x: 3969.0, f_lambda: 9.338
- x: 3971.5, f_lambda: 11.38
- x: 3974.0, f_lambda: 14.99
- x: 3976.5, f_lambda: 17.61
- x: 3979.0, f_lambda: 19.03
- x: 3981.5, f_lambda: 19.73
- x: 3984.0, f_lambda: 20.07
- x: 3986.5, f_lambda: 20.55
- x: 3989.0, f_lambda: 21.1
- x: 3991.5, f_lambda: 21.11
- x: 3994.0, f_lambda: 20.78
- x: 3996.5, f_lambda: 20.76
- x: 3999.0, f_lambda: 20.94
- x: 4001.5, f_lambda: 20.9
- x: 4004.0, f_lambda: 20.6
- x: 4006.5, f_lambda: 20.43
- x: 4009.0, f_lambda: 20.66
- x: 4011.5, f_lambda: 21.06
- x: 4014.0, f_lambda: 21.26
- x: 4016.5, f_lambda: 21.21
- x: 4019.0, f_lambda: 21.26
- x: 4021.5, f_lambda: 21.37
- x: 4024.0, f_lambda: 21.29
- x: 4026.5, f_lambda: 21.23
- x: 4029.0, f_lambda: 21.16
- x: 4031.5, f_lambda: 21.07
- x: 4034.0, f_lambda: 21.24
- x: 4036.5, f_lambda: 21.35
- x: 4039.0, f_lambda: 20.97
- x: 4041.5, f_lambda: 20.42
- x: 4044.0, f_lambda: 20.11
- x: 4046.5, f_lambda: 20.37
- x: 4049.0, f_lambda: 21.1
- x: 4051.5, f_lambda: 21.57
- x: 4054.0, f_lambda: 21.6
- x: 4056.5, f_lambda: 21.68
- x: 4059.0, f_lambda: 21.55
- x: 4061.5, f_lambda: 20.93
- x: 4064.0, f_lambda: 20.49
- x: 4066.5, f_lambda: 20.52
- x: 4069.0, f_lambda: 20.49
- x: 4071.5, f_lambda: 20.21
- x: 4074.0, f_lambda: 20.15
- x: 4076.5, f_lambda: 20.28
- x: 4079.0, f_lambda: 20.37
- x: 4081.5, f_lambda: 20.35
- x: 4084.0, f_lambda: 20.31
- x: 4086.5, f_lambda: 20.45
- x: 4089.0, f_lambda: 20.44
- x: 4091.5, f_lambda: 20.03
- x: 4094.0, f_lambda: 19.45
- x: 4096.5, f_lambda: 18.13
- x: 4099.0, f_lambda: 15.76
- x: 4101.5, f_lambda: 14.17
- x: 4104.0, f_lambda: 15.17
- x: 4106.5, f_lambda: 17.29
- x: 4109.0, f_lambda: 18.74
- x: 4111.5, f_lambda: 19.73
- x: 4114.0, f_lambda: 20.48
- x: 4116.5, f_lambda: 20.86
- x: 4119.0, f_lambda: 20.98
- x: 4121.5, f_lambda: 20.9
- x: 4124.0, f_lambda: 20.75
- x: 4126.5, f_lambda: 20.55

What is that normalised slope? 0.00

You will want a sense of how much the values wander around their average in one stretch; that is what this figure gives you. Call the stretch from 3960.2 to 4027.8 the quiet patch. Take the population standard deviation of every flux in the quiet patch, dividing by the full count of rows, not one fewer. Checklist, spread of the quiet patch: 3.4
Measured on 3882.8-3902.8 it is 1.7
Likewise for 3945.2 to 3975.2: 3.6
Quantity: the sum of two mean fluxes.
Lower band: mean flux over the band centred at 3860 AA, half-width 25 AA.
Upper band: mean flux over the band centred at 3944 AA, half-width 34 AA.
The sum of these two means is 35.83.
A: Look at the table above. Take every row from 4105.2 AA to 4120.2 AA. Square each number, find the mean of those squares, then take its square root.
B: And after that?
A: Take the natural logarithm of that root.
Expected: 2.98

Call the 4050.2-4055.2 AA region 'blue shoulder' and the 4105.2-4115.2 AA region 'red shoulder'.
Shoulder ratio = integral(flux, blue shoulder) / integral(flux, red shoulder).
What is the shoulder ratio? 0.57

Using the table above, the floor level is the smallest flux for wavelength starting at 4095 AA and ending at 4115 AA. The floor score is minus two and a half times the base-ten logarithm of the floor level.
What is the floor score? -2.88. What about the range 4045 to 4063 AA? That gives -3.27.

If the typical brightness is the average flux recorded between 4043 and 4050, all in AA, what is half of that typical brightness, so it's 10.3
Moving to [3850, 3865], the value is 10.1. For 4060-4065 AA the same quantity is 10.4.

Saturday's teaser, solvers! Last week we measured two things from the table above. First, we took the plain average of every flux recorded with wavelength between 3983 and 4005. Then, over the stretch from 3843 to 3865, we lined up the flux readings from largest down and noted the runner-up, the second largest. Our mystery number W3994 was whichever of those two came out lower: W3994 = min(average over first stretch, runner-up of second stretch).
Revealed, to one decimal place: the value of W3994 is 20.5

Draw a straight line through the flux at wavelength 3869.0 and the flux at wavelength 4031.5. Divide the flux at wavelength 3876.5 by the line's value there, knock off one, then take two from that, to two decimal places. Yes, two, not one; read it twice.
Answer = -2.03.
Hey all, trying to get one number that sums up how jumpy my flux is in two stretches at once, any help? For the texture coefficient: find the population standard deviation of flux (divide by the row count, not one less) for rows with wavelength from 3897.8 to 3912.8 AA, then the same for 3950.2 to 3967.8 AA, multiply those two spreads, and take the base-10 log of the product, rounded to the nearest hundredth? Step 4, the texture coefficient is 0.38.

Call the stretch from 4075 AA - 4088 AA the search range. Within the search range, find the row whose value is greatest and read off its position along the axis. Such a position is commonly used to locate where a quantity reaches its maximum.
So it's 4086.5 AA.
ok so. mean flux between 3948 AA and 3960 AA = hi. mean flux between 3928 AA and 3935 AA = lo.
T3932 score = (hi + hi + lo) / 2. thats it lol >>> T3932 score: 24.9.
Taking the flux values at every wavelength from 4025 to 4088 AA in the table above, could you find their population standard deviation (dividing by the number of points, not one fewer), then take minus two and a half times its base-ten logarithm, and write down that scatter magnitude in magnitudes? 0.73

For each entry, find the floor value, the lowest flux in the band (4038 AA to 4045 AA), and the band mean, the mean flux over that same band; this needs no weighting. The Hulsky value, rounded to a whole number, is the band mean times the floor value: 412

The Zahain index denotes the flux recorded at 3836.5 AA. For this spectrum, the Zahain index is 12.9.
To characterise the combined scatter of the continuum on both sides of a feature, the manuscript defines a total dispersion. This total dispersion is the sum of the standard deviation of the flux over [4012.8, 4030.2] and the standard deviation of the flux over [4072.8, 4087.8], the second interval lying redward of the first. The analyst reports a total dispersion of 0.2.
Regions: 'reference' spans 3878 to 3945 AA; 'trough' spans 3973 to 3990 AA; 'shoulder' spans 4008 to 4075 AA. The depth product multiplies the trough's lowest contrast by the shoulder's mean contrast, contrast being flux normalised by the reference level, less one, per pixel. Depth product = -0.028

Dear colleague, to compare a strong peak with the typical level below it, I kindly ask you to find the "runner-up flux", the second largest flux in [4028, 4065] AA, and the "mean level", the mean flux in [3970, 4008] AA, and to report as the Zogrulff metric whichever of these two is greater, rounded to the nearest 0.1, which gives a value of 21.6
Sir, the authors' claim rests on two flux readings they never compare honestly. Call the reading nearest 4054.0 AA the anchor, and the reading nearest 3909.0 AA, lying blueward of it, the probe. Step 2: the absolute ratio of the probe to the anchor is 0.97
